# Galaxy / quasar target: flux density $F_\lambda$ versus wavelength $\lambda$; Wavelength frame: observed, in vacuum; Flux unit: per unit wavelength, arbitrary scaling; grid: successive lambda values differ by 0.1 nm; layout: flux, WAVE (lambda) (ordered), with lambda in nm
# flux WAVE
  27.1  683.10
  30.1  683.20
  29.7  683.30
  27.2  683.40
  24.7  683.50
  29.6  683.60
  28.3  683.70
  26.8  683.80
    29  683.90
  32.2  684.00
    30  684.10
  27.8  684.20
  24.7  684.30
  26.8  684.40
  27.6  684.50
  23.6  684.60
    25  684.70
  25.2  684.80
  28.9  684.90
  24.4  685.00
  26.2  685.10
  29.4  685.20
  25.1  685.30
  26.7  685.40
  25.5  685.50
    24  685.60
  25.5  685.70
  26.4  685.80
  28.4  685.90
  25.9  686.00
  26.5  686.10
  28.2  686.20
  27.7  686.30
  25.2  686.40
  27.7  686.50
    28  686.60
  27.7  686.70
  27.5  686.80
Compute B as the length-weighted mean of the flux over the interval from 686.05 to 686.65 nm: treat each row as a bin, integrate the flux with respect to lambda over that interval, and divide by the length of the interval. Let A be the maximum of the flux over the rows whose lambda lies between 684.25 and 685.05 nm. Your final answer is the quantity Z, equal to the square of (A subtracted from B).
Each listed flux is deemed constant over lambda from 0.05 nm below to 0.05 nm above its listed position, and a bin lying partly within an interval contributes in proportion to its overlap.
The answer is 3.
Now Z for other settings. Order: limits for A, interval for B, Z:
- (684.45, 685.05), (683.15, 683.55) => 1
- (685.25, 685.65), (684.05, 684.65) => 0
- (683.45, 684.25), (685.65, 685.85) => 39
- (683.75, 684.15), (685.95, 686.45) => 30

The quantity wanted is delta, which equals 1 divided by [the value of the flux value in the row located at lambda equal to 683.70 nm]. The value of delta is 0.0353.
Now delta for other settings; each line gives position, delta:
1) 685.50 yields 0.0392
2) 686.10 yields 0.0377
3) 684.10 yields 0.0333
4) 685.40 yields 0.0375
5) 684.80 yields 0.0397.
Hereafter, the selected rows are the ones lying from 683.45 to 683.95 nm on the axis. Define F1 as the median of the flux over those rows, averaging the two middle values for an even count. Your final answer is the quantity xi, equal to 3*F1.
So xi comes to 85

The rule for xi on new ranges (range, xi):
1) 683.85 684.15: 90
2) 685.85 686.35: 83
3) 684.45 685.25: 77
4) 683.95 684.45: 83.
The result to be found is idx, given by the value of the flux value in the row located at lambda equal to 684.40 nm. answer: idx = 26.8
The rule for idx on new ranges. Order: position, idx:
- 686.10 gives 26.5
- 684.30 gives 24.7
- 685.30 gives 25.1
